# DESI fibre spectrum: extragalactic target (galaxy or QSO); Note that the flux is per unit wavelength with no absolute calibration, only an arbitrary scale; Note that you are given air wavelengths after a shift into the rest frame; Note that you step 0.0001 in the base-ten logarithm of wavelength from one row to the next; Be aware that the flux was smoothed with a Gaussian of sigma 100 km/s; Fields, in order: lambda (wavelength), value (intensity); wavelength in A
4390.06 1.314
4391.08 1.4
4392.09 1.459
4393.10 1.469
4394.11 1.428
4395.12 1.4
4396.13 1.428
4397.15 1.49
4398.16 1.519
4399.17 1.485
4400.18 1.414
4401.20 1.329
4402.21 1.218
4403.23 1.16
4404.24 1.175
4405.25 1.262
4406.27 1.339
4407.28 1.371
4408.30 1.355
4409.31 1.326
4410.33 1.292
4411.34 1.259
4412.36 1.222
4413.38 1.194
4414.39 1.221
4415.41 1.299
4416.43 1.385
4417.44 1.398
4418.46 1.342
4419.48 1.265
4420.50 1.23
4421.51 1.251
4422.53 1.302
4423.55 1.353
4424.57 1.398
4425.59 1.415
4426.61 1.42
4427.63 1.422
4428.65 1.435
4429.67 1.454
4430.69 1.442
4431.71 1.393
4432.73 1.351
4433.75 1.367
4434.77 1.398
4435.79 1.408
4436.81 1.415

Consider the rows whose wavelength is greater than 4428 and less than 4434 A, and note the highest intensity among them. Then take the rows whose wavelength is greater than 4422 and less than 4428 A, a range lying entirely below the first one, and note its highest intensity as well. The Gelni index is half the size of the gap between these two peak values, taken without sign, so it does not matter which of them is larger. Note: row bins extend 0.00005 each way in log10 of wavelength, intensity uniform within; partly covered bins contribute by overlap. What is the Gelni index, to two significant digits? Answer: 0.016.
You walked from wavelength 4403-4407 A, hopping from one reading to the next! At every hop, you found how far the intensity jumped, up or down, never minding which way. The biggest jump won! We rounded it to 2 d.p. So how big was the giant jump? 0.09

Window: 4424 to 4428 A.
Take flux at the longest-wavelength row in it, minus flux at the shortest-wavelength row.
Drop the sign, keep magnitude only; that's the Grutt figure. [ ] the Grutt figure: 0.024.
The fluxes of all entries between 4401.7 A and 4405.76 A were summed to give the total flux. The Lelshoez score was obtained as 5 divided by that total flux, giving 1.04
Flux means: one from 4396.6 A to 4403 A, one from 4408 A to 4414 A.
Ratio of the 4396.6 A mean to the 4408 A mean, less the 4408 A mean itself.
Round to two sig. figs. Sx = -0.17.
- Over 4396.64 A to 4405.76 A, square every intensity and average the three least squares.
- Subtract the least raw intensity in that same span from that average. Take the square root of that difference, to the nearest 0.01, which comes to 0.49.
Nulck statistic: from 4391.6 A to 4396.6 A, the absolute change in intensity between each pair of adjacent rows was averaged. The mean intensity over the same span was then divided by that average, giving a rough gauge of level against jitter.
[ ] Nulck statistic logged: 54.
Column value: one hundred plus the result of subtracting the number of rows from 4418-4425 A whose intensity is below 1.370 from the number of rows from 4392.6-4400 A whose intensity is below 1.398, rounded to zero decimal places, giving 94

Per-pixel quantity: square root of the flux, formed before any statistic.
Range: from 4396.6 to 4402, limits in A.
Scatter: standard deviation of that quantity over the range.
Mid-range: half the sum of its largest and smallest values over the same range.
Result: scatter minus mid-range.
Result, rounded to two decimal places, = -1.16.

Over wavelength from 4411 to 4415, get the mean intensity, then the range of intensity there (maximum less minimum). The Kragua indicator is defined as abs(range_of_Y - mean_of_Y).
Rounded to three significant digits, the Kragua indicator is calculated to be 1.16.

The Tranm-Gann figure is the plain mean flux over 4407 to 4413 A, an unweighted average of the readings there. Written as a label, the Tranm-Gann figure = 1.30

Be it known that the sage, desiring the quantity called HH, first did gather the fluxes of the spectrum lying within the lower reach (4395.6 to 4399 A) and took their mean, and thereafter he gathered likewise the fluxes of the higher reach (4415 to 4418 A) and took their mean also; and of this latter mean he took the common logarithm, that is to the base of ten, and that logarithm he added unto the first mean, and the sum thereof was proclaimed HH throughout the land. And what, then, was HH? 1.613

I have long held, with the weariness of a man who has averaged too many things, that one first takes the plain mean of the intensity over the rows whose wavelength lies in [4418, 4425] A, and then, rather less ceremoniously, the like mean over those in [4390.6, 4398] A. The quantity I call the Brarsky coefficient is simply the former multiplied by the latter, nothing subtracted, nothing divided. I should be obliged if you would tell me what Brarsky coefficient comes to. 1.88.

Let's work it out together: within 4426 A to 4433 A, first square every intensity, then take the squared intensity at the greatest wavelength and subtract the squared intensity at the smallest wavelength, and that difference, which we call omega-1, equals -0.19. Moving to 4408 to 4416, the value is -0.15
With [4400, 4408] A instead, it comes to -0.12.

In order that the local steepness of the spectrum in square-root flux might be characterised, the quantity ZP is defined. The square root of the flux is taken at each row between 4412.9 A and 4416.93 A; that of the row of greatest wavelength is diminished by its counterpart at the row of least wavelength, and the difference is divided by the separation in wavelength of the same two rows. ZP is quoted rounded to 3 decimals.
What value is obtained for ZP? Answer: 0.028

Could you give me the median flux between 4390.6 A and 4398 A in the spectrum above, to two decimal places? 1.43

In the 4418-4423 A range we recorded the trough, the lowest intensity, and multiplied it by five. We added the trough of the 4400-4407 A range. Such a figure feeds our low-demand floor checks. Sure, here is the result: 7.3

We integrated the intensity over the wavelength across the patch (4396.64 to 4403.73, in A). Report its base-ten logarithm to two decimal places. 0.99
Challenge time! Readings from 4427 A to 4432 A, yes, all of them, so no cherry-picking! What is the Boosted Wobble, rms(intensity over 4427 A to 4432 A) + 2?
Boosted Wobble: 3.43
